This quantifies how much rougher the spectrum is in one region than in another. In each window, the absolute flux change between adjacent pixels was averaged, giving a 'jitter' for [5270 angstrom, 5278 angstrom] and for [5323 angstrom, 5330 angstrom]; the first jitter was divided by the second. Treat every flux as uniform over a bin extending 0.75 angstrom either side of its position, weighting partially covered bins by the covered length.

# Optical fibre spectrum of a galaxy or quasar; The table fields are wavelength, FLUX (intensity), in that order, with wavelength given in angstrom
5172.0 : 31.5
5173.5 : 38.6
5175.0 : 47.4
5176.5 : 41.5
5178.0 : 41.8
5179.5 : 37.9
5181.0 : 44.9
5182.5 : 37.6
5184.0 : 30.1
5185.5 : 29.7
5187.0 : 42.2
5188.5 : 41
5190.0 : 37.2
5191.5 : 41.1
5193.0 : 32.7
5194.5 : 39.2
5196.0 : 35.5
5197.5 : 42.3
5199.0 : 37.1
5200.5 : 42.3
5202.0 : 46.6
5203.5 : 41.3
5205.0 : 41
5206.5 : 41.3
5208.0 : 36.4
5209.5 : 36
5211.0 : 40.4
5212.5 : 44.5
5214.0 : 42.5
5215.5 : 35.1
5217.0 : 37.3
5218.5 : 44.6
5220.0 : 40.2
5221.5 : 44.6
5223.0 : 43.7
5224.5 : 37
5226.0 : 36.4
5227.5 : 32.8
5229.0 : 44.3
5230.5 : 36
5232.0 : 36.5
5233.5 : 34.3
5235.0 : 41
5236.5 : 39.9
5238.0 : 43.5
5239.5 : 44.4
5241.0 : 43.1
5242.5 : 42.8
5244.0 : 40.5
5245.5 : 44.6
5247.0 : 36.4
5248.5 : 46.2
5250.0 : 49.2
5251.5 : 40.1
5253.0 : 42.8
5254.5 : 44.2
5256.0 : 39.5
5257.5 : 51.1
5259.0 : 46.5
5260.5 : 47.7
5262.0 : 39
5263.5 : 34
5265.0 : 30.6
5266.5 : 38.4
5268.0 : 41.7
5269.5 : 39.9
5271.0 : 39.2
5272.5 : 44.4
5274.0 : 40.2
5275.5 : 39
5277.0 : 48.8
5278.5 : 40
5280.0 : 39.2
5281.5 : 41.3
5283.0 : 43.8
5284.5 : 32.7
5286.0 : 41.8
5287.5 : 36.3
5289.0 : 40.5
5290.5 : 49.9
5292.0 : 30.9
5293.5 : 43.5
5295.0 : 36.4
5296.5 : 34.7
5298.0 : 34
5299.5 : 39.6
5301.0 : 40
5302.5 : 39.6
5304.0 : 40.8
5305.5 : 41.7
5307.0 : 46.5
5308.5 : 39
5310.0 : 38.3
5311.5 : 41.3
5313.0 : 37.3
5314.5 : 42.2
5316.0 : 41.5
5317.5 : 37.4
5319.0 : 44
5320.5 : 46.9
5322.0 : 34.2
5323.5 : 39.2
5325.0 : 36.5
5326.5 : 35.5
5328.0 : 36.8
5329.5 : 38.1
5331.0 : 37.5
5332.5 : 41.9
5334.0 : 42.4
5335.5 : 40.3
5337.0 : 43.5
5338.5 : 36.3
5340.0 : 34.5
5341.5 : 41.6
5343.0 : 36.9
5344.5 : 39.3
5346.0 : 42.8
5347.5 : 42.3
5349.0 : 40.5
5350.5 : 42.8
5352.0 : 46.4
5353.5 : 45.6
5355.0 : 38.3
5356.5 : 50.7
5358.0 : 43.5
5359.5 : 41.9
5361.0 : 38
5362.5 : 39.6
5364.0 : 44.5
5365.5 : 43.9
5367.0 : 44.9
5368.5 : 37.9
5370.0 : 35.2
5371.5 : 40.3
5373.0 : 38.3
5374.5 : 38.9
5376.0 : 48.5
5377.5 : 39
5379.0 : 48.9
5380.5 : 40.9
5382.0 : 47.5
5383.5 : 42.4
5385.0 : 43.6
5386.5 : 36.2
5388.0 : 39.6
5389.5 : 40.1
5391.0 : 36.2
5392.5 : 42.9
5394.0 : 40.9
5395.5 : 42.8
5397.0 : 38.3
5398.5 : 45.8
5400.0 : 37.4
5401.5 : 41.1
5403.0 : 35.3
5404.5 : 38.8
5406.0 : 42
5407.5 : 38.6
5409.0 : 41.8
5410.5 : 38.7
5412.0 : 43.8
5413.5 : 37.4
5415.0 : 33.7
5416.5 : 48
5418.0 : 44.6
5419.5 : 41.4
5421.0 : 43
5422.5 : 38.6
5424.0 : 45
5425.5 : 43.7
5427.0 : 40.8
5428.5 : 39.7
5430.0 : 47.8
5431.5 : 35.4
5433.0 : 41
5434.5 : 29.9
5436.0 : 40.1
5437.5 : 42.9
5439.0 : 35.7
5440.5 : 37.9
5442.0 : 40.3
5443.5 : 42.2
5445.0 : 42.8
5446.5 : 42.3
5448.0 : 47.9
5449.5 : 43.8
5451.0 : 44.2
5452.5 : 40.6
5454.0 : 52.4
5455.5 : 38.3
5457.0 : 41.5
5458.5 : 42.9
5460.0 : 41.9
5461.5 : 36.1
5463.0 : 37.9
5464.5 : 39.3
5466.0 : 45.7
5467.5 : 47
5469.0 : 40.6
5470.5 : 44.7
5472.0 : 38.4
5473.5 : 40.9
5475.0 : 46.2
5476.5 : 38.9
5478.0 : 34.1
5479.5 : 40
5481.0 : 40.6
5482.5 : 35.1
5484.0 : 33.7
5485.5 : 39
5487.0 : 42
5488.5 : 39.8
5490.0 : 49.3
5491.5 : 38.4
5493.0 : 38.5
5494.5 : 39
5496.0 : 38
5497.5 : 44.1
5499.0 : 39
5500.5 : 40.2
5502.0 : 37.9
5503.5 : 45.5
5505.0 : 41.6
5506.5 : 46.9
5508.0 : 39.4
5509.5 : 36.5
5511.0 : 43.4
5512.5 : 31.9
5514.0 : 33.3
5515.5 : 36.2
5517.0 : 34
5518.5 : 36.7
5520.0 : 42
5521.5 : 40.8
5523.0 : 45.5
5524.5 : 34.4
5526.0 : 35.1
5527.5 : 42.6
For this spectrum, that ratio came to 3.2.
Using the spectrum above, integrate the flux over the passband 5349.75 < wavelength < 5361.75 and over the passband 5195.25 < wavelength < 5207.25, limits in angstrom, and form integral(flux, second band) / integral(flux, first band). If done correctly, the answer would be 0.94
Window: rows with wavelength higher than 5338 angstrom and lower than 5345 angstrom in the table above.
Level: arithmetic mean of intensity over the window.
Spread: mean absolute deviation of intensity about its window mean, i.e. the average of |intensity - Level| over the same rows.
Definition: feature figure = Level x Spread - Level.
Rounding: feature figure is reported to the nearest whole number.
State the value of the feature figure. 45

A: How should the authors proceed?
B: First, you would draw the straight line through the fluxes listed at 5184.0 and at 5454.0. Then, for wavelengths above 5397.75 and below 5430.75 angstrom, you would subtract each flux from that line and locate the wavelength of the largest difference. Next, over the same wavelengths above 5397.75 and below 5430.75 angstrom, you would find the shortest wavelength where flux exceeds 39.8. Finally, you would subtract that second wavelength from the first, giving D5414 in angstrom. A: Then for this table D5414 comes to 16.5 angstrom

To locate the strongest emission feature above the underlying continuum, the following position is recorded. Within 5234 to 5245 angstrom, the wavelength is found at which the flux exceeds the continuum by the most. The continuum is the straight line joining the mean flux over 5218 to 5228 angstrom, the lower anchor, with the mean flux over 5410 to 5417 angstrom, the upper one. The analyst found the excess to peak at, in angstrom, 5239.5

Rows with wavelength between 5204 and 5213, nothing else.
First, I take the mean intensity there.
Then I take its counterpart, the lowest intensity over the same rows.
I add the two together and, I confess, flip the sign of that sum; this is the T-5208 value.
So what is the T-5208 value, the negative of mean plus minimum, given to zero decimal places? -76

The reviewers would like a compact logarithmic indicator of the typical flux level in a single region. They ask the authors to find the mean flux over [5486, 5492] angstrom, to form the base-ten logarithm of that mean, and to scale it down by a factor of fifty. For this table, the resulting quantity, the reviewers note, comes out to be 0.0325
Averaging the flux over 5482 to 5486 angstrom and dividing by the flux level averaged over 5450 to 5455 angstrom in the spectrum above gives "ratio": 0.79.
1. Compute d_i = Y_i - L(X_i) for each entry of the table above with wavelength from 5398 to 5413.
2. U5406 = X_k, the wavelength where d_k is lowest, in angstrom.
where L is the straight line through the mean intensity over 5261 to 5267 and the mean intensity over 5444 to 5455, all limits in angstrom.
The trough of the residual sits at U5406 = 5403.0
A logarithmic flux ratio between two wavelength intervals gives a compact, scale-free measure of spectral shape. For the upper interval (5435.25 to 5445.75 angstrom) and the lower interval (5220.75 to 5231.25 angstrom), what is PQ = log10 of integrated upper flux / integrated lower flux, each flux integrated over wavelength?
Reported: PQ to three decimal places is 0.011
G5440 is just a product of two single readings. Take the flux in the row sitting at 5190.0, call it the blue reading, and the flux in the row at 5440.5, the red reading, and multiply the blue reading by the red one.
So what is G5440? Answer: 1410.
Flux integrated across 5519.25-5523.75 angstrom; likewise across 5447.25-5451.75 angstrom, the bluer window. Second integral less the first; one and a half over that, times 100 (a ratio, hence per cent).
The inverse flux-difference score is 13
